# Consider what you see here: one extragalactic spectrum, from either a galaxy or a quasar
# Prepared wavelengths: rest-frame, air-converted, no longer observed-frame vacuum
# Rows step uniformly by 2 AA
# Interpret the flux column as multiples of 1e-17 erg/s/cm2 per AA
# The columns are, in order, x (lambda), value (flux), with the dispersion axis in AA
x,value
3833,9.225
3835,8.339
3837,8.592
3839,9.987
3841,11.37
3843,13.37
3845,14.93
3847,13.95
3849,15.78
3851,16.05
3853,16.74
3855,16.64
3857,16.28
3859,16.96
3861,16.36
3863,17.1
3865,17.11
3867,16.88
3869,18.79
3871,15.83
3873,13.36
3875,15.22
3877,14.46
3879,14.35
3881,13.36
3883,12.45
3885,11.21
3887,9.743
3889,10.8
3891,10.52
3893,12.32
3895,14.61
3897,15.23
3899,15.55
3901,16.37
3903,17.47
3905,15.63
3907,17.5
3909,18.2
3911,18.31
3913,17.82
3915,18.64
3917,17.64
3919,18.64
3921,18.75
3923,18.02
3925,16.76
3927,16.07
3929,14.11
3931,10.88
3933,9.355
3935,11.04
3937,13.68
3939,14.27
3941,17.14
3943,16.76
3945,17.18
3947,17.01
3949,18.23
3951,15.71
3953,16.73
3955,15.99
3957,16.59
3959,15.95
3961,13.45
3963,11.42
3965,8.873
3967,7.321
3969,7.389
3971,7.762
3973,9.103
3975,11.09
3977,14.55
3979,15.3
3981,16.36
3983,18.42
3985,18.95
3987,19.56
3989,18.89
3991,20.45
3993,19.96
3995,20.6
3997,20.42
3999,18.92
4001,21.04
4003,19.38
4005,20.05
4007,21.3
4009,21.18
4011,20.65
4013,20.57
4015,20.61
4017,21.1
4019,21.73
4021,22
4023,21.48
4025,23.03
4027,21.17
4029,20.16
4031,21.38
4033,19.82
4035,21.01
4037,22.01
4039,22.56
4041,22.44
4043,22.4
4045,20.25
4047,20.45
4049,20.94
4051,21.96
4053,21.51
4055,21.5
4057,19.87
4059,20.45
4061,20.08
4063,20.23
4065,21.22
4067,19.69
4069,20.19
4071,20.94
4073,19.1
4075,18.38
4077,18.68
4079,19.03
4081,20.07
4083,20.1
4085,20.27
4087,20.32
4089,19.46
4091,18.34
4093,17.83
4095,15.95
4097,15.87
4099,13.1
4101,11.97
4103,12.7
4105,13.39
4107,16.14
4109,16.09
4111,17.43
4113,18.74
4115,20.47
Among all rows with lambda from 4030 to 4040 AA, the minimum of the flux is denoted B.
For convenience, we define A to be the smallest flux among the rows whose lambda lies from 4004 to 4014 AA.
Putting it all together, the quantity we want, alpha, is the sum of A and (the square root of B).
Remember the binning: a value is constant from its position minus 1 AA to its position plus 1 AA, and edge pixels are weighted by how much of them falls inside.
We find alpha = 25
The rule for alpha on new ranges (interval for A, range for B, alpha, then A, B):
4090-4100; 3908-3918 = 17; 13.1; 17.64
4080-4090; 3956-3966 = 22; 19.46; 8.873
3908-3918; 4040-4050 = 22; 17.64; 20.25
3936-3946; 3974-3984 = 17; 13.68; 11.09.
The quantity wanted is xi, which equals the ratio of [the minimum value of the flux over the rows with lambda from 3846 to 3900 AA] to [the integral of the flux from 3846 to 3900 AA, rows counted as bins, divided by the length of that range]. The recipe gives 0.66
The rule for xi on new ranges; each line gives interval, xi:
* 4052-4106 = 0.65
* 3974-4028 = 0.57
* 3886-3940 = 0.62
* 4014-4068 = 0.93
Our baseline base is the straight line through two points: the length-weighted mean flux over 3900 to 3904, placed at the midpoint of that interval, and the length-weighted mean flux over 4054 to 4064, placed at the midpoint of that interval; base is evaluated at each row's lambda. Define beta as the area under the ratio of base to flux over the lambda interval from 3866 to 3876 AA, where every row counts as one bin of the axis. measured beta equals 10.3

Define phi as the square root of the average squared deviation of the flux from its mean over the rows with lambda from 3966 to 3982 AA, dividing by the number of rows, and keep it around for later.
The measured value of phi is 3.5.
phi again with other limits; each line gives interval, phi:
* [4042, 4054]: 0.8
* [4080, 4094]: 0.9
